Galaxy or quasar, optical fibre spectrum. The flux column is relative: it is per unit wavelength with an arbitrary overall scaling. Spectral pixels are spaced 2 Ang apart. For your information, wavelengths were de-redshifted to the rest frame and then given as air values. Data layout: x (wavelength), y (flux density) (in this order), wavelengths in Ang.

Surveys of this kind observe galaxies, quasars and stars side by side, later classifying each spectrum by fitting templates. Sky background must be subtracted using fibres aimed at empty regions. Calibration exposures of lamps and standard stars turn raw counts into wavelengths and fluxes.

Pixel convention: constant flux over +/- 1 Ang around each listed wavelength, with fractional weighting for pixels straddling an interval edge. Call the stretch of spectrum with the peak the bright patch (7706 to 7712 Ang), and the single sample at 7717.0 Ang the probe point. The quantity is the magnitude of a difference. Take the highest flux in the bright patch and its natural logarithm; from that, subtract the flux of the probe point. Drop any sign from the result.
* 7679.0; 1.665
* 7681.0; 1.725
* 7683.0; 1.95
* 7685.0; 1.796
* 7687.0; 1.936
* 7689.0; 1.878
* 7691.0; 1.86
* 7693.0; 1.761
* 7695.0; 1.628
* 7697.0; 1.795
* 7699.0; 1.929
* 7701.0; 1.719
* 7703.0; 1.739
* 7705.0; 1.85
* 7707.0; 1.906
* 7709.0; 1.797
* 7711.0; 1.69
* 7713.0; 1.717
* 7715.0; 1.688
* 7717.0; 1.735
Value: 1.09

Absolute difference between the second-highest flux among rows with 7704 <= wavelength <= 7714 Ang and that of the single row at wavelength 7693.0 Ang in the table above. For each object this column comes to 0.089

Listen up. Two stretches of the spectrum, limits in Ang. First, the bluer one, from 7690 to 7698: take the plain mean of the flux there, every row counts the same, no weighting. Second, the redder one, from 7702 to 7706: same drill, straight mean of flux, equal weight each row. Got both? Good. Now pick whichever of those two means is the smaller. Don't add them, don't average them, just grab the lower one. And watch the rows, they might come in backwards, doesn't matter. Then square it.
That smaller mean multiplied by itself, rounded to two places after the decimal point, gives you 3.10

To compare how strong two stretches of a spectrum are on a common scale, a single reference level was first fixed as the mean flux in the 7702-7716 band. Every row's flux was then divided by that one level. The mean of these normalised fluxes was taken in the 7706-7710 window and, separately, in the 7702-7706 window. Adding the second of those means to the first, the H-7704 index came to 2.06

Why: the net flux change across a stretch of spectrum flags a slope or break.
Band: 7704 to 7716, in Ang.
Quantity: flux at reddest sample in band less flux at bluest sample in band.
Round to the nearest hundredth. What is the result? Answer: -0.16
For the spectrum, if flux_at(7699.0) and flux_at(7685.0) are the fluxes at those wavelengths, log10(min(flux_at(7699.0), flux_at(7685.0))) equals 0.254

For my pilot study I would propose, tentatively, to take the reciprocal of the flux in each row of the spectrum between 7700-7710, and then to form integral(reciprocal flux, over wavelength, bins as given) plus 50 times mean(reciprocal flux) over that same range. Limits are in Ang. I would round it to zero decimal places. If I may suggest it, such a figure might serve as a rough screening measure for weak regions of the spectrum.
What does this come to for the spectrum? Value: 33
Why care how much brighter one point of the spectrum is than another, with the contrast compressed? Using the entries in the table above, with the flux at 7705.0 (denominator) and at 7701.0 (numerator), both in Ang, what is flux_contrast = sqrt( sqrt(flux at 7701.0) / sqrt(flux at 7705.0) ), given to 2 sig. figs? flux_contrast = 0.98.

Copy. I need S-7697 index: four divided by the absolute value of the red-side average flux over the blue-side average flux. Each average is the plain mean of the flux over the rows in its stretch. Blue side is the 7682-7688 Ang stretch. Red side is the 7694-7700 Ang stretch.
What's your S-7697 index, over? 4.25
